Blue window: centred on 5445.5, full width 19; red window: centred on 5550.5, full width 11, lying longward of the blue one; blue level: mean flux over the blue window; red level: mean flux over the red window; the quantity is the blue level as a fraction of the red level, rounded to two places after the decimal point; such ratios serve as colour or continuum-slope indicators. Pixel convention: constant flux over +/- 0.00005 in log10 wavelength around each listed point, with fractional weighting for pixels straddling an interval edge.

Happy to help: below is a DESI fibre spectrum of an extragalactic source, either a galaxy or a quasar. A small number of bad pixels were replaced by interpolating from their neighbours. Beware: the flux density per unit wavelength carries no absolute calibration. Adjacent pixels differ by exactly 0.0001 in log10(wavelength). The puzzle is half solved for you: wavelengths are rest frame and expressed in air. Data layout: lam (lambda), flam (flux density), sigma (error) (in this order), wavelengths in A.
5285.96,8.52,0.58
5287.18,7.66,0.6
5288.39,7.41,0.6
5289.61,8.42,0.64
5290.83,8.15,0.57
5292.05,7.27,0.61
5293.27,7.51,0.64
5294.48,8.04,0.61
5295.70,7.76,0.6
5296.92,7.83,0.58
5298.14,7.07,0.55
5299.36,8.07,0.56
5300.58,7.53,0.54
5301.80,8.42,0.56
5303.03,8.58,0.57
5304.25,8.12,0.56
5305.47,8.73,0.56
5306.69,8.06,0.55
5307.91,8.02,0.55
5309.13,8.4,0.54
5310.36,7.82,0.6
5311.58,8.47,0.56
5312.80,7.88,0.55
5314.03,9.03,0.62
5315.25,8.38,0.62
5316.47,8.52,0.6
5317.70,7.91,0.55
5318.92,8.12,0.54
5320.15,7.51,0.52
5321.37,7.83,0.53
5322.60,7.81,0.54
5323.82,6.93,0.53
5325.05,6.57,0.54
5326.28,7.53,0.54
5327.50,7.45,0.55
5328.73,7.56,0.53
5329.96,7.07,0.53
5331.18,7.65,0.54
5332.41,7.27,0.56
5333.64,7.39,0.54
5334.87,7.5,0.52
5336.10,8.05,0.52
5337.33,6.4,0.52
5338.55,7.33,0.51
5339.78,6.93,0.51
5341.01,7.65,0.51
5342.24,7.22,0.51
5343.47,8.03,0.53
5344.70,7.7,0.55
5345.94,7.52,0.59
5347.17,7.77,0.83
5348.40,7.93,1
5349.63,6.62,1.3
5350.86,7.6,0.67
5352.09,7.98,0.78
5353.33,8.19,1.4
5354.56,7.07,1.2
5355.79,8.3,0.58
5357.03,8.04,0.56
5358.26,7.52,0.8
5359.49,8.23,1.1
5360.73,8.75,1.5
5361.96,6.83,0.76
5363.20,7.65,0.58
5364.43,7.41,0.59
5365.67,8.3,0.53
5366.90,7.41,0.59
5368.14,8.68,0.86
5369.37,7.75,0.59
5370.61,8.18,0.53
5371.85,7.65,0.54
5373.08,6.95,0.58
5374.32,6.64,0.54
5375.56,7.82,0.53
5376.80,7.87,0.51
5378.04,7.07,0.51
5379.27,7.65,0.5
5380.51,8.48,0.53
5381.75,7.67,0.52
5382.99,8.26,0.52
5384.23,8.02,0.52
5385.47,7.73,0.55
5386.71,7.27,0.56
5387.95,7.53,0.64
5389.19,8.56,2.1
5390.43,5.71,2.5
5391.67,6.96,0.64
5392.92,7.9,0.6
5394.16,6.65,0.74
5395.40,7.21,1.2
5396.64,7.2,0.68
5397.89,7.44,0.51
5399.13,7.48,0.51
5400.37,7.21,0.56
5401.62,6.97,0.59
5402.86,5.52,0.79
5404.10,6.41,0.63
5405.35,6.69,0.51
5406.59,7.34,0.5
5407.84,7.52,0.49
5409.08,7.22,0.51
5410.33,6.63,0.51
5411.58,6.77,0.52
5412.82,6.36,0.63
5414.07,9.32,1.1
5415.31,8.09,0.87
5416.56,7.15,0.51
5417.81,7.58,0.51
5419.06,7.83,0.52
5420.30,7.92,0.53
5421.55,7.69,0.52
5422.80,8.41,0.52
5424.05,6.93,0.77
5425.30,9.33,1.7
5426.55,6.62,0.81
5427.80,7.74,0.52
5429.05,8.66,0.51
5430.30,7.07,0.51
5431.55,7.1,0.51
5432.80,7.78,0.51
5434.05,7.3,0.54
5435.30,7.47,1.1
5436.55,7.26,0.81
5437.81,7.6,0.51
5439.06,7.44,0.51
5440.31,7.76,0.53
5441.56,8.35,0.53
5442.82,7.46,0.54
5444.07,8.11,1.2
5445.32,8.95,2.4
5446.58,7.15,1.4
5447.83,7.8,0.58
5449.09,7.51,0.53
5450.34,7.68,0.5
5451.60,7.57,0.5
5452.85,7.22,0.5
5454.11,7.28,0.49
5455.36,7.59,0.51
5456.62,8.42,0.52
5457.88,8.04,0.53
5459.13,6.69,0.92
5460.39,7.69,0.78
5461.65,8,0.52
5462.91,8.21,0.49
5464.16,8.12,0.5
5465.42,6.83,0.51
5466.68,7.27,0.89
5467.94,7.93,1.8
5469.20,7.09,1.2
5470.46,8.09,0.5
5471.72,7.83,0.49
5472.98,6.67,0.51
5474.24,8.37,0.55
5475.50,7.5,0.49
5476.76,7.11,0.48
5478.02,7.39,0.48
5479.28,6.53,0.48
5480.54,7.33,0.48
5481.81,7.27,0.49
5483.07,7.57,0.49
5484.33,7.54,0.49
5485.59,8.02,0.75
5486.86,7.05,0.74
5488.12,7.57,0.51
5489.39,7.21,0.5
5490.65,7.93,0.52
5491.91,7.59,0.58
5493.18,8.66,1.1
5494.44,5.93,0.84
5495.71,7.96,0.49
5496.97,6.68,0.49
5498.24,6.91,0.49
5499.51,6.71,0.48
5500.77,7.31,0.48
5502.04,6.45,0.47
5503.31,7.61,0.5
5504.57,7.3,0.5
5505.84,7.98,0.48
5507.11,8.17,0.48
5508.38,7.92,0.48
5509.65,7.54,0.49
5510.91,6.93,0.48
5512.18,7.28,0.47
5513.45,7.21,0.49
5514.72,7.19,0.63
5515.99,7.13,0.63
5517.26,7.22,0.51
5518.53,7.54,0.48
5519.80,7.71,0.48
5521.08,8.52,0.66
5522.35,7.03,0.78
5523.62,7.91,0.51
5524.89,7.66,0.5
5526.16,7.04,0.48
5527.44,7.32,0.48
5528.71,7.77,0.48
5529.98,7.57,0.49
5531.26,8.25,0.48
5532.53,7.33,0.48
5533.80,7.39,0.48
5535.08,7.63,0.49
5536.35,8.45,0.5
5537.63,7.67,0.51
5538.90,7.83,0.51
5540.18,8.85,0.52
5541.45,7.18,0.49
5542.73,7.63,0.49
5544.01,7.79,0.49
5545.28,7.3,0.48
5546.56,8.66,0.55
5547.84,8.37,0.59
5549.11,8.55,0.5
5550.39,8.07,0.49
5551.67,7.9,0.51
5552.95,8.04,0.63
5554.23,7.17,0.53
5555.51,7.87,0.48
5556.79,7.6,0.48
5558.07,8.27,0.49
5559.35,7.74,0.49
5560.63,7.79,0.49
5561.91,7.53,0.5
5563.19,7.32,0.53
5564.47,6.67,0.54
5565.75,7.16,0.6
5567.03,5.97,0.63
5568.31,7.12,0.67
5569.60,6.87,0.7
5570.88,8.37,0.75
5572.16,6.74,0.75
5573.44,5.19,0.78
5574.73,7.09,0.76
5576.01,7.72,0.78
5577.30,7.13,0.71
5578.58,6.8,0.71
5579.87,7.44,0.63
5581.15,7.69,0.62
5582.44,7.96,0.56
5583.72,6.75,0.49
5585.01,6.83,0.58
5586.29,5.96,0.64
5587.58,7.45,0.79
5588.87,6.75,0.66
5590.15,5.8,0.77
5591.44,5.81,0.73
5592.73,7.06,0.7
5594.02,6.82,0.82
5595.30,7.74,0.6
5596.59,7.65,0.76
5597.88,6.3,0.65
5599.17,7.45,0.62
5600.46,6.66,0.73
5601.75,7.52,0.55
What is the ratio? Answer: 0.96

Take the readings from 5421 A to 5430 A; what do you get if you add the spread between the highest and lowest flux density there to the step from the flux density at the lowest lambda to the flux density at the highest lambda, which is 3.7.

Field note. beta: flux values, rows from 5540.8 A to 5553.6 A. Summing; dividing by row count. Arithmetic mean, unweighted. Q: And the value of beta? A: 7.95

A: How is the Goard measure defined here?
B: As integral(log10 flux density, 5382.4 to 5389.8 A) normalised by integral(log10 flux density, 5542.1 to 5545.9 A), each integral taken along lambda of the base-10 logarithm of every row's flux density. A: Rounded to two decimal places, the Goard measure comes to 1.98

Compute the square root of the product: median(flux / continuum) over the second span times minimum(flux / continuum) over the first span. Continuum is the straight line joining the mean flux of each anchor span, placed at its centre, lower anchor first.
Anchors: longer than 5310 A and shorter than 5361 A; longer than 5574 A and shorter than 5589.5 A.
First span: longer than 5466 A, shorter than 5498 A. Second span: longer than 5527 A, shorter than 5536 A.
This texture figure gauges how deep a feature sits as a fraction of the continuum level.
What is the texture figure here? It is 0.92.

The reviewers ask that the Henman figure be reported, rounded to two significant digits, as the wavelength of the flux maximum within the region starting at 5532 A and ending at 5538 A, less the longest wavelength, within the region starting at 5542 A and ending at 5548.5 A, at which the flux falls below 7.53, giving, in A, -8.9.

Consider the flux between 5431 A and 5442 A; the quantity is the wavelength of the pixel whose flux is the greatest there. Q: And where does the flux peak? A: 5441.56 A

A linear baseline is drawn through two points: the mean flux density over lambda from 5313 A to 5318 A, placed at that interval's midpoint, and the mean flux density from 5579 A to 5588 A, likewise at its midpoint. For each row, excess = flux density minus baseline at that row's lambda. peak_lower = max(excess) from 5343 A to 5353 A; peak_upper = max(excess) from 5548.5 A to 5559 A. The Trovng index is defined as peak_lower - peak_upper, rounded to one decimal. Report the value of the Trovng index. -1.5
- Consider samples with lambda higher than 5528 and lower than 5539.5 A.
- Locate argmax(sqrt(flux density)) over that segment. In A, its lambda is 5536.35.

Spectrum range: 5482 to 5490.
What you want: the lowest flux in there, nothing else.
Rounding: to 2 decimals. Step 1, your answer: 7.05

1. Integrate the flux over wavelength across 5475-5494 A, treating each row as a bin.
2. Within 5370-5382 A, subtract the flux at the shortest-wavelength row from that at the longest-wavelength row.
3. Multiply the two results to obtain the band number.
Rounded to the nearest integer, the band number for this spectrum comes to -72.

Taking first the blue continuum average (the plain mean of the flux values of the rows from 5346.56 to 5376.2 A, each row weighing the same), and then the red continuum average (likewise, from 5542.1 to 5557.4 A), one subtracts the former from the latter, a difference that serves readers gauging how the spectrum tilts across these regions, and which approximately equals 0.19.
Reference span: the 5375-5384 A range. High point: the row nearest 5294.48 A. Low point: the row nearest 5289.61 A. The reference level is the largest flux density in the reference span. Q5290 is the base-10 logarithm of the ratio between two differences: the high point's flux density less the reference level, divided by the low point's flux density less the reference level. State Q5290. 0.87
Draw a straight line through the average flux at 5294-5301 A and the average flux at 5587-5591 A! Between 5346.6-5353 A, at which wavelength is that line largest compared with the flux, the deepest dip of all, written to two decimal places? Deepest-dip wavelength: 5349.63 A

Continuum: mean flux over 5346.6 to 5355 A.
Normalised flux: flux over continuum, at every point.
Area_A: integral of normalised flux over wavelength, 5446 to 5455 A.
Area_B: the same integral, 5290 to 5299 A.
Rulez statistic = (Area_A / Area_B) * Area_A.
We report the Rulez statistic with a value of 8.6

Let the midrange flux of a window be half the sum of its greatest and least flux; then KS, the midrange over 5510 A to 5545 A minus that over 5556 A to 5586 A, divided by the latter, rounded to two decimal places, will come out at 0.16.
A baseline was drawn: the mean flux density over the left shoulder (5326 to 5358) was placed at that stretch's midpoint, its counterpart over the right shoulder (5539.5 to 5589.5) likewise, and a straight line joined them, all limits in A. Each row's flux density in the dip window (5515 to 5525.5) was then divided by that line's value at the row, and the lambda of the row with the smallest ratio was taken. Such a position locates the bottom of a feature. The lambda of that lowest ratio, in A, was 5522.35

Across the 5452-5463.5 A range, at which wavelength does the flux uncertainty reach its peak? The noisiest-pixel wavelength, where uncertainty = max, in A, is 5459.13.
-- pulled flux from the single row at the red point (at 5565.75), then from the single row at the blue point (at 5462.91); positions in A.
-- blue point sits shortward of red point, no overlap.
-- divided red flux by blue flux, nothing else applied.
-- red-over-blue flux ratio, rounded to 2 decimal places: 0.87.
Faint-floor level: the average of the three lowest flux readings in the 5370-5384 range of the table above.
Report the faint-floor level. 6.9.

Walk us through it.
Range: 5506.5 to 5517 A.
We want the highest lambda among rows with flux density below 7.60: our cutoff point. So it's 5515.99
